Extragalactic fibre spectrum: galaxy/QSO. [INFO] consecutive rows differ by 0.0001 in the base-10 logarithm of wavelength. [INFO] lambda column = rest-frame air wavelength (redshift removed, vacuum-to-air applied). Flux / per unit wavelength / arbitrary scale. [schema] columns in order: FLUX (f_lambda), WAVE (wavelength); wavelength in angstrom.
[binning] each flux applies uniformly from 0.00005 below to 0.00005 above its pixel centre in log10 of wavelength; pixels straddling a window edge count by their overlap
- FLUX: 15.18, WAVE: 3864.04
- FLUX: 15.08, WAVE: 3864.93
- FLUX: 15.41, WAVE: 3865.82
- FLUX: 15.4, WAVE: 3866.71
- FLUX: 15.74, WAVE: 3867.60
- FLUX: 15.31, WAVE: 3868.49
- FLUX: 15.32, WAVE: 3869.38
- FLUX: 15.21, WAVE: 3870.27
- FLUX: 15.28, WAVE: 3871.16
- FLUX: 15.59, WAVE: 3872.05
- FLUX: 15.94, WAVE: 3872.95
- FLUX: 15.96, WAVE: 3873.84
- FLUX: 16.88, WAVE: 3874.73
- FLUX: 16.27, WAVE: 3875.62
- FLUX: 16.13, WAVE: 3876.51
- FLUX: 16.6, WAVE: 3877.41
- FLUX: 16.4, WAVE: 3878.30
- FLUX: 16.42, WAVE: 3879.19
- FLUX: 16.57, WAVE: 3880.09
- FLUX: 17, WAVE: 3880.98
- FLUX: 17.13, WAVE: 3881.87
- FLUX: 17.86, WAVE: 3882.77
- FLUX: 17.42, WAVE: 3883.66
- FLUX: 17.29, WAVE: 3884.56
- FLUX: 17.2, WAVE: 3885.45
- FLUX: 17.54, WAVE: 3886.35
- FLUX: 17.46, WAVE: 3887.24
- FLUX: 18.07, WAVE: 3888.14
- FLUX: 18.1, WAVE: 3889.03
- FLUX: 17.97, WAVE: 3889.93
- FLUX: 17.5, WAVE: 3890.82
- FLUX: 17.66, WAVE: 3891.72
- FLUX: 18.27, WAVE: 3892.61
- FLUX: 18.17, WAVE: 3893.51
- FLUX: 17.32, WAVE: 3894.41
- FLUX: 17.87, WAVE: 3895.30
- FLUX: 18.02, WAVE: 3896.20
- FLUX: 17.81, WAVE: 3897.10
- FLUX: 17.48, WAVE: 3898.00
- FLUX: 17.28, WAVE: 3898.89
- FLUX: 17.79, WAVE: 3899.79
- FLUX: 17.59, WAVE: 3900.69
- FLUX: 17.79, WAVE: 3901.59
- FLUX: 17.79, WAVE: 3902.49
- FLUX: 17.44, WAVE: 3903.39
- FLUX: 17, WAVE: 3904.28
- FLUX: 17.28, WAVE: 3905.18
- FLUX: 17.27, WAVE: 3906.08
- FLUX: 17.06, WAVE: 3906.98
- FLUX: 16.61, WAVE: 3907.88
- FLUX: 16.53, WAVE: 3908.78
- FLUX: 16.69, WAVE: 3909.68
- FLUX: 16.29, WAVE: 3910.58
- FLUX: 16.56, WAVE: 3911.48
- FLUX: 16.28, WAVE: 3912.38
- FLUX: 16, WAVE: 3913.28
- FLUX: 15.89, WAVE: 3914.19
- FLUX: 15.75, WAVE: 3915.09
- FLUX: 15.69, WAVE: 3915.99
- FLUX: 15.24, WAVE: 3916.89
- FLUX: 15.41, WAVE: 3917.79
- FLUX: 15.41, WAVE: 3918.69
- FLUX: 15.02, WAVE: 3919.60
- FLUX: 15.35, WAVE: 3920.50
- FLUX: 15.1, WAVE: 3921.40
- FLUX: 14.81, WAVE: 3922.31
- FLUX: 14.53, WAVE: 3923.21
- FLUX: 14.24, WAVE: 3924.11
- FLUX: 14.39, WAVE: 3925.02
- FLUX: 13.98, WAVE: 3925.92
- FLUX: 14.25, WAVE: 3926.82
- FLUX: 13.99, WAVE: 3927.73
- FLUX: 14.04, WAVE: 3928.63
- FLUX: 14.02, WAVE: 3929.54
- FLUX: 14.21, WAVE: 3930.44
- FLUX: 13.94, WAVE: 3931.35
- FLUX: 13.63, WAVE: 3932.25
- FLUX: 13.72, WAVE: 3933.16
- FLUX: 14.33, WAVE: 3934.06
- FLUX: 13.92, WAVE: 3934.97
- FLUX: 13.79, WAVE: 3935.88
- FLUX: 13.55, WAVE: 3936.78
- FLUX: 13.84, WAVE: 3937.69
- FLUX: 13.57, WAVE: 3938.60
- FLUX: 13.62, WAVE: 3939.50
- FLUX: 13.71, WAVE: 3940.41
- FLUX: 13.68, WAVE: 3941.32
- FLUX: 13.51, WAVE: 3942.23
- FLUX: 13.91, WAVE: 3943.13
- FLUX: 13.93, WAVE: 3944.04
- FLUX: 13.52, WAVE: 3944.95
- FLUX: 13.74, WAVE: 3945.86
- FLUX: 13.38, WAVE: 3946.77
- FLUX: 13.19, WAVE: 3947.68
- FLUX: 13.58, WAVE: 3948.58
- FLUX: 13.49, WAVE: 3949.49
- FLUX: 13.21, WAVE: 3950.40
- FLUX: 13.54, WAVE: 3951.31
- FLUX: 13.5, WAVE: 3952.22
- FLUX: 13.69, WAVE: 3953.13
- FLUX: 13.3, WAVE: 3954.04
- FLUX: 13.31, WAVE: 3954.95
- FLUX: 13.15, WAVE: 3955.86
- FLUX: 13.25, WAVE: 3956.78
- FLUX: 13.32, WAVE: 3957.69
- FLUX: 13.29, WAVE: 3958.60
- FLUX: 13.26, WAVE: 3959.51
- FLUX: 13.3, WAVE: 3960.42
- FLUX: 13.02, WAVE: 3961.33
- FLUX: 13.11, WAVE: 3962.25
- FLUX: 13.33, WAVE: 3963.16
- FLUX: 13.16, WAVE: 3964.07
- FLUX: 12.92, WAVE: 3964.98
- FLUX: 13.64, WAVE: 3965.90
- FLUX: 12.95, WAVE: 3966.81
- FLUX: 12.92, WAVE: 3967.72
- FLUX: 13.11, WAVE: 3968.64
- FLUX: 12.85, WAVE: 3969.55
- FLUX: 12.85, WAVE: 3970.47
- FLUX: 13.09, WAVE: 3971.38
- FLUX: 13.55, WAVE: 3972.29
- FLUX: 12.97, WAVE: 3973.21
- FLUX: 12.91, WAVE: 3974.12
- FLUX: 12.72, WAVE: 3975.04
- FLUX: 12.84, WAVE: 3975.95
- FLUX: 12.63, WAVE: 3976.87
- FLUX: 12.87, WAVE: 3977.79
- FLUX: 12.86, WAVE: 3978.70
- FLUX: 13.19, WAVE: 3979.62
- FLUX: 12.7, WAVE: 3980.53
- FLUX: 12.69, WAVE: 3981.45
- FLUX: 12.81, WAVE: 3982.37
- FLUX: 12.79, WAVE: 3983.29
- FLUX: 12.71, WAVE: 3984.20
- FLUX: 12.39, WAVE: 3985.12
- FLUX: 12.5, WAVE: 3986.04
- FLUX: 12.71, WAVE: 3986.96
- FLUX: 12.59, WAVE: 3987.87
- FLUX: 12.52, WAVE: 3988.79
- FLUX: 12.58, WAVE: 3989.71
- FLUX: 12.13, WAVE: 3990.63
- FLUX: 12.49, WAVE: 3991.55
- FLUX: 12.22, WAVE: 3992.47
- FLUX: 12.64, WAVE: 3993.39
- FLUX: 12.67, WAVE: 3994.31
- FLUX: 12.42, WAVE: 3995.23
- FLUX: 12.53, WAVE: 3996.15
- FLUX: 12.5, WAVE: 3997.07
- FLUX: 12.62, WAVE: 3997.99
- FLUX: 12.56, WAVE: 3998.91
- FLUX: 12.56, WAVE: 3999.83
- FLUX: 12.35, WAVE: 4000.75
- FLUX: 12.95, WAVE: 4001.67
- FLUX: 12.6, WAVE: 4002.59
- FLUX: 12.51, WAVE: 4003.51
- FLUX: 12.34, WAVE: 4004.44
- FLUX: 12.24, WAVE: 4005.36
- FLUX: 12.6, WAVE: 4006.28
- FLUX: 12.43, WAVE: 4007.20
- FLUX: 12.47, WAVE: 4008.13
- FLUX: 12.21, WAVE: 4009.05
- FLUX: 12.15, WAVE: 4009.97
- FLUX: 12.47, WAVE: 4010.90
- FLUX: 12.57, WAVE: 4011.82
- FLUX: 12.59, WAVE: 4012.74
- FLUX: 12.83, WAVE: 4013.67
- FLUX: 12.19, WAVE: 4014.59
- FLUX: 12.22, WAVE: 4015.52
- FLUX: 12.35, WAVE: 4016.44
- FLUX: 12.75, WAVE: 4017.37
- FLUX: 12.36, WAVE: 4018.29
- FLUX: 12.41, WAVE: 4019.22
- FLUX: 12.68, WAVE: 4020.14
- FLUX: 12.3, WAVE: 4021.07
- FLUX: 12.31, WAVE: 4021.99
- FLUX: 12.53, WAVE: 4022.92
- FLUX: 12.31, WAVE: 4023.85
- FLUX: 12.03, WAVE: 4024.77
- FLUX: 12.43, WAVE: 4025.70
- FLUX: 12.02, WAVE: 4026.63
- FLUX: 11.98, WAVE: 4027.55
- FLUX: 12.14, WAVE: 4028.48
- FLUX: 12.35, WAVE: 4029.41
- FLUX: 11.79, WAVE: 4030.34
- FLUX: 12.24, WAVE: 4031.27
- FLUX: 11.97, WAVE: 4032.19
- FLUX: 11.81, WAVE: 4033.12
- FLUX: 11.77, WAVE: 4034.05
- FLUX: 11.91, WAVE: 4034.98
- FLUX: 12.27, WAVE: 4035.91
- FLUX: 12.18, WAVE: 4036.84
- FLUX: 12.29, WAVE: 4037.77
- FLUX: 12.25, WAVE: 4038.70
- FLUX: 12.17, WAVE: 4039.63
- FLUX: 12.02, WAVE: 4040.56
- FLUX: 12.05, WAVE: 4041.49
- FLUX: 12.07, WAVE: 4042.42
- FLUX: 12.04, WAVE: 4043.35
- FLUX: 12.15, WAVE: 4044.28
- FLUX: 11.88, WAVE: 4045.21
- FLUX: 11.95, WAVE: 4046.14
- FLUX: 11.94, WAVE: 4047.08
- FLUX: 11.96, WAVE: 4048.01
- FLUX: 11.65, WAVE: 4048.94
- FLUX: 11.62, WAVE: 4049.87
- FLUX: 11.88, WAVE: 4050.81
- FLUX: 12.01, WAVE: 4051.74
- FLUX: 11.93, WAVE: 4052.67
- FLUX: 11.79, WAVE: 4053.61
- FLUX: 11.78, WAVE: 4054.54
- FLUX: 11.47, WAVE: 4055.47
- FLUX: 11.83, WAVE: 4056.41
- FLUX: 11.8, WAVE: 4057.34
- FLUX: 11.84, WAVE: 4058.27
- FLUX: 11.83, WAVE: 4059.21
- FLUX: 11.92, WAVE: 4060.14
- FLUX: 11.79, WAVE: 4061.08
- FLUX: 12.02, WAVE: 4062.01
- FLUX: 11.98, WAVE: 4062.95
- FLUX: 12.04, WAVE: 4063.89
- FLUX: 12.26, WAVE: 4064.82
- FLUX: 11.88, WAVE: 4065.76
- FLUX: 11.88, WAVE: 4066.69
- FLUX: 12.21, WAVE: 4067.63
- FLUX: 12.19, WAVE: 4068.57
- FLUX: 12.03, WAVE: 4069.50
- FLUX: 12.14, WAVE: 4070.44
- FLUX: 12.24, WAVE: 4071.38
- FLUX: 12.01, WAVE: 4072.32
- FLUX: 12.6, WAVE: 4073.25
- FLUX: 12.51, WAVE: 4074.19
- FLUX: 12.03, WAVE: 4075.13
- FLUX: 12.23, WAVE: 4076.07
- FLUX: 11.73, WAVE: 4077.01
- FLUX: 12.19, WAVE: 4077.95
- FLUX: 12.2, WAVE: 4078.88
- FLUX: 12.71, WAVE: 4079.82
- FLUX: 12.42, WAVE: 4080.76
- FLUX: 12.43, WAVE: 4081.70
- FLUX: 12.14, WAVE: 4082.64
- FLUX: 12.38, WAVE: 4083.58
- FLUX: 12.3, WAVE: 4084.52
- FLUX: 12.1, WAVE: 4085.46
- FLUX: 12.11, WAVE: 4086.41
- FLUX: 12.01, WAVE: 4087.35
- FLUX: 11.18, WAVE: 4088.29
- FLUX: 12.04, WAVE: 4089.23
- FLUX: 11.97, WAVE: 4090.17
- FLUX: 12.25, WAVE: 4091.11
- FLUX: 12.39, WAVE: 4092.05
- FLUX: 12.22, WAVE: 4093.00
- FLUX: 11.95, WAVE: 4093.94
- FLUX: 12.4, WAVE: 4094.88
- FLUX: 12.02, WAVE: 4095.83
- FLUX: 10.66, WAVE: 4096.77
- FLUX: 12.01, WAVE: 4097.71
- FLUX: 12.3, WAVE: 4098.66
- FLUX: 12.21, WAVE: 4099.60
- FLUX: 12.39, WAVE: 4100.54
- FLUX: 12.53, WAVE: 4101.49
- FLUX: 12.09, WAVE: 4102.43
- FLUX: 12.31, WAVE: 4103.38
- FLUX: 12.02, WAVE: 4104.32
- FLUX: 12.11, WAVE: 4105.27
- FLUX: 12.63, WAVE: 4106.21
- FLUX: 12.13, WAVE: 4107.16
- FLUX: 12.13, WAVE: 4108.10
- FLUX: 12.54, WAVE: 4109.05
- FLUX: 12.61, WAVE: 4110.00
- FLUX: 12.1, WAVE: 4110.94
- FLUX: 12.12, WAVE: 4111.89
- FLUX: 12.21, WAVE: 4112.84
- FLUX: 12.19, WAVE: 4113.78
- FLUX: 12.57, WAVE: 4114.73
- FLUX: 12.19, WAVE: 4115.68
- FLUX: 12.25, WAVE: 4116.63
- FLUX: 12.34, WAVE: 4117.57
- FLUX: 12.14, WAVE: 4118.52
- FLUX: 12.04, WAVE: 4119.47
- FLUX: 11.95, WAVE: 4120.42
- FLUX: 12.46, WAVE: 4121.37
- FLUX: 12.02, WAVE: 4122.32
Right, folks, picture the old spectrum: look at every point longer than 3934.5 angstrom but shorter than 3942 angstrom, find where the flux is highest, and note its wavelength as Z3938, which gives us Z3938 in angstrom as 3934.97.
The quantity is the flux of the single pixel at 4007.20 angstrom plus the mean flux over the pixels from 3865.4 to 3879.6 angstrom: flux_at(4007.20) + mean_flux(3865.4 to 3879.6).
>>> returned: 28.3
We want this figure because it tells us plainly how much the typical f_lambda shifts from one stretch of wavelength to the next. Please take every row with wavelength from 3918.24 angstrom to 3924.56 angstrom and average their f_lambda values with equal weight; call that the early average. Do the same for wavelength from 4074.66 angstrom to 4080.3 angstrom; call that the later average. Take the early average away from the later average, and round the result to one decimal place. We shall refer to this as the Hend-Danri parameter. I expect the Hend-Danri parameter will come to -2.7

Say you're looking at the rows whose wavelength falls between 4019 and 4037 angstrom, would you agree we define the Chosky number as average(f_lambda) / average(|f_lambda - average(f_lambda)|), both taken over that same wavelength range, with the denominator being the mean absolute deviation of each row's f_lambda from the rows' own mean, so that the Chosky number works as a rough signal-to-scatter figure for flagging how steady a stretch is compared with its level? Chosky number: 57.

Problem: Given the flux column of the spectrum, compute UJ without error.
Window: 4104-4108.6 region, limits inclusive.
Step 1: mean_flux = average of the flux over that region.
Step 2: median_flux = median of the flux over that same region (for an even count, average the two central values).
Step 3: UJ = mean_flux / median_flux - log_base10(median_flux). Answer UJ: -0.08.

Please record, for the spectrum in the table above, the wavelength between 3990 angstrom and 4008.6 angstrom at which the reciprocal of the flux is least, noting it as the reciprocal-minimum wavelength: 4001.67 angstrom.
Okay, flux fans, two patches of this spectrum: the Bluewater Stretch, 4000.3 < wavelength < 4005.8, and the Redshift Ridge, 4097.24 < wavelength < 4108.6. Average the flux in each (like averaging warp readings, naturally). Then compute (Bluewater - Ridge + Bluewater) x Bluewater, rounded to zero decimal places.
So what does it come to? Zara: 159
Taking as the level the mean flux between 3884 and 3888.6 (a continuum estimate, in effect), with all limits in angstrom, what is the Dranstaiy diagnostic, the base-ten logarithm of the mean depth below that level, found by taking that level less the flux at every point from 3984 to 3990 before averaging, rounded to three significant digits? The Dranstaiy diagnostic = 0.694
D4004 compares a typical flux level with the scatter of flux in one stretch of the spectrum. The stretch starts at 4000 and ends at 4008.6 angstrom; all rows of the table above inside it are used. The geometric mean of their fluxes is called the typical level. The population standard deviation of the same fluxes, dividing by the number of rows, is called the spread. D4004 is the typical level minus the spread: 12.3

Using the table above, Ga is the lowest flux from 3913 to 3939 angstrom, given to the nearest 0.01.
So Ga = 13.55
